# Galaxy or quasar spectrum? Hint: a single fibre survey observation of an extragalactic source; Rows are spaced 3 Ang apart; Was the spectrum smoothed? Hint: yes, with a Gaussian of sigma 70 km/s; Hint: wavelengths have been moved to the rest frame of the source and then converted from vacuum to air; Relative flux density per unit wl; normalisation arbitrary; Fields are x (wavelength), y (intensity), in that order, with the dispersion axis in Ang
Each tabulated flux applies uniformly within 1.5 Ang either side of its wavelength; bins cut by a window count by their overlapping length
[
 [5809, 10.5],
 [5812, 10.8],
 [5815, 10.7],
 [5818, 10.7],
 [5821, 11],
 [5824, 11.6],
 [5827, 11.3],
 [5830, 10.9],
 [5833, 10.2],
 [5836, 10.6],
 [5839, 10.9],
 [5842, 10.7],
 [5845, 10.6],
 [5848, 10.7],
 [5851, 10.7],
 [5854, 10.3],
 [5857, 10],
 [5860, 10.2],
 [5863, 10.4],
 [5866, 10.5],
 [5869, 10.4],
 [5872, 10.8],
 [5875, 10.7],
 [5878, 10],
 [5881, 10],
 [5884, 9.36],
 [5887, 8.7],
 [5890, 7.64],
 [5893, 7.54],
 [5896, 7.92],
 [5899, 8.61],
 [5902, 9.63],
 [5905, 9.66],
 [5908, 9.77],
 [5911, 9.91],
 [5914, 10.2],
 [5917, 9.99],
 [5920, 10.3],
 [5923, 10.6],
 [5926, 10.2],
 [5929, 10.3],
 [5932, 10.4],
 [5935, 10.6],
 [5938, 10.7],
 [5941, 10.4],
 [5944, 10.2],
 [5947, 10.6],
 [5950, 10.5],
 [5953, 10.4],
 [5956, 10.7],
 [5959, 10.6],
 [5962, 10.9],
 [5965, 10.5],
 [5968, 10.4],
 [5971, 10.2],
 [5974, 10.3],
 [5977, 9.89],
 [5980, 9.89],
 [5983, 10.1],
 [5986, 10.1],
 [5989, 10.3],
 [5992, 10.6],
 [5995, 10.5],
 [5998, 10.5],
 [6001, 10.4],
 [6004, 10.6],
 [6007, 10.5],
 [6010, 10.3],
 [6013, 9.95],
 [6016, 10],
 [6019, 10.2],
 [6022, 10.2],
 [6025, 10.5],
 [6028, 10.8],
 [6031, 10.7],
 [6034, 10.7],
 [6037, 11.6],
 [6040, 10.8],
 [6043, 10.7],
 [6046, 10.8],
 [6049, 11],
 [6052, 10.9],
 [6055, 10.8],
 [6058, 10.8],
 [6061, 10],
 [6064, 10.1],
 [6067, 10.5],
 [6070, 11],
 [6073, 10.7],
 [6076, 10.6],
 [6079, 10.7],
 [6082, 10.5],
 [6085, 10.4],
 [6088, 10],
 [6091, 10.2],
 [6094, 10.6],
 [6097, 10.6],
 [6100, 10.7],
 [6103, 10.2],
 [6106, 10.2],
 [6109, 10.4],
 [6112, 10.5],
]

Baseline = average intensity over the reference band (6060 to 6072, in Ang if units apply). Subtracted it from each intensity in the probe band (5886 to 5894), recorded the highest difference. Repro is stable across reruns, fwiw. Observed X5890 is -1.7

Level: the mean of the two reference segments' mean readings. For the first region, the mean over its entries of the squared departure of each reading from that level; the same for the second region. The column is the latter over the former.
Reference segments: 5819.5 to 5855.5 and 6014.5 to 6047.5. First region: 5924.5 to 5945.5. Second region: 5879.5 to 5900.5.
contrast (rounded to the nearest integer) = 42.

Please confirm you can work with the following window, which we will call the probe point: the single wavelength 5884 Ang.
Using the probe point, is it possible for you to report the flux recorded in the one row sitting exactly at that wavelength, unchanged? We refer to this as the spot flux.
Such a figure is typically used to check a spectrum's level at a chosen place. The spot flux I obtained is 9.36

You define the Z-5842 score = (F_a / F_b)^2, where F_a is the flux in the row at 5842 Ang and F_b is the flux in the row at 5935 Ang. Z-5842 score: 1.02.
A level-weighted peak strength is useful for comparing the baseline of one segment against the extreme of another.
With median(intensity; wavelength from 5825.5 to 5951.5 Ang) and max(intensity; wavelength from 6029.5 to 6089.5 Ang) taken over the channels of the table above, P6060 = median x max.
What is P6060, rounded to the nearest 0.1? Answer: 119.5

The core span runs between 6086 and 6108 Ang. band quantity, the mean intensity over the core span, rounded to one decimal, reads 10.4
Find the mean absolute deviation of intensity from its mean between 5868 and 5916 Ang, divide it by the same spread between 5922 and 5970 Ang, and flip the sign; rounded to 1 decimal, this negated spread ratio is -5.7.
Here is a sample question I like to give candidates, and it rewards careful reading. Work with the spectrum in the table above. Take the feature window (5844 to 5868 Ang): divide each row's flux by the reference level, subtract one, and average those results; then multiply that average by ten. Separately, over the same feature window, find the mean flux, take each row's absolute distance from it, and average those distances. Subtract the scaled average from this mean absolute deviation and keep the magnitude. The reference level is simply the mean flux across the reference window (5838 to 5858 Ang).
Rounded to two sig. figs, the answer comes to 0.33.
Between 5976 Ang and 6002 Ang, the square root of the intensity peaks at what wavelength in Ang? 5992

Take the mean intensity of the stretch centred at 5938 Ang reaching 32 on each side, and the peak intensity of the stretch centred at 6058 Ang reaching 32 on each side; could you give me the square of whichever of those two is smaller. 108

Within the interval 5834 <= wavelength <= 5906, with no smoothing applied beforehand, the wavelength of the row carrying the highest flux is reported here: 5839 Ang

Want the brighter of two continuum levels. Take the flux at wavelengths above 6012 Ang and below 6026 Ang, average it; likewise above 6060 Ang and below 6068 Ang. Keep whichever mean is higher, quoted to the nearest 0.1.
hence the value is 10.2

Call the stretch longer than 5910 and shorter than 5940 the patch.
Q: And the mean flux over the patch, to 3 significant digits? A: 10.3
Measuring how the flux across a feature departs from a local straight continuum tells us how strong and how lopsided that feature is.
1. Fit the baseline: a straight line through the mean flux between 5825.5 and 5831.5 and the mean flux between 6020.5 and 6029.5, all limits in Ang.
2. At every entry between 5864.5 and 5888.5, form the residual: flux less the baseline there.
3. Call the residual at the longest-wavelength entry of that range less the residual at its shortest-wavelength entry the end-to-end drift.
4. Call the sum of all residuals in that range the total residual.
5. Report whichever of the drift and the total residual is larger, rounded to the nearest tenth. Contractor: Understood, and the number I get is -1.7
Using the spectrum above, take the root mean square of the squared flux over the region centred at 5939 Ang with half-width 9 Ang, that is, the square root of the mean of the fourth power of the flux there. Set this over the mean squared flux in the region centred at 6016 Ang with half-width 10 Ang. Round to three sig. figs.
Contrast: 1.05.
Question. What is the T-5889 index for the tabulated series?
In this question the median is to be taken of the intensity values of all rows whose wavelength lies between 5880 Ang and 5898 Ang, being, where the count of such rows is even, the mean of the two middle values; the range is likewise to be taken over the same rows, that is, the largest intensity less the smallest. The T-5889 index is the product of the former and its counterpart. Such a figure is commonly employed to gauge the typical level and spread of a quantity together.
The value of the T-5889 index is 20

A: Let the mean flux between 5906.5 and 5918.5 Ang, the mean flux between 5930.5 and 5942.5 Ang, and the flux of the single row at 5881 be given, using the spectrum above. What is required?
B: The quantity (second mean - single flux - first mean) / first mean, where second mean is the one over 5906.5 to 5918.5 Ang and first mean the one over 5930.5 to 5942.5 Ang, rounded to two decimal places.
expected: -1.00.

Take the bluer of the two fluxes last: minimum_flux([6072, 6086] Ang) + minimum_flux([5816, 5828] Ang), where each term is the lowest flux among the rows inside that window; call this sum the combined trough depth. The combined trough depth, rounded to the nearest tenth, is 21.1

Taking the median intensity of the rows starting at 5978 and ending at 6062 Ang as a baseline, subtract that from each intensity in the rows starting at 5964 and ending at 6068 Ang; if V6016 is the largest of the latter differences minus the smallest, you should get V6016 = 1.7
